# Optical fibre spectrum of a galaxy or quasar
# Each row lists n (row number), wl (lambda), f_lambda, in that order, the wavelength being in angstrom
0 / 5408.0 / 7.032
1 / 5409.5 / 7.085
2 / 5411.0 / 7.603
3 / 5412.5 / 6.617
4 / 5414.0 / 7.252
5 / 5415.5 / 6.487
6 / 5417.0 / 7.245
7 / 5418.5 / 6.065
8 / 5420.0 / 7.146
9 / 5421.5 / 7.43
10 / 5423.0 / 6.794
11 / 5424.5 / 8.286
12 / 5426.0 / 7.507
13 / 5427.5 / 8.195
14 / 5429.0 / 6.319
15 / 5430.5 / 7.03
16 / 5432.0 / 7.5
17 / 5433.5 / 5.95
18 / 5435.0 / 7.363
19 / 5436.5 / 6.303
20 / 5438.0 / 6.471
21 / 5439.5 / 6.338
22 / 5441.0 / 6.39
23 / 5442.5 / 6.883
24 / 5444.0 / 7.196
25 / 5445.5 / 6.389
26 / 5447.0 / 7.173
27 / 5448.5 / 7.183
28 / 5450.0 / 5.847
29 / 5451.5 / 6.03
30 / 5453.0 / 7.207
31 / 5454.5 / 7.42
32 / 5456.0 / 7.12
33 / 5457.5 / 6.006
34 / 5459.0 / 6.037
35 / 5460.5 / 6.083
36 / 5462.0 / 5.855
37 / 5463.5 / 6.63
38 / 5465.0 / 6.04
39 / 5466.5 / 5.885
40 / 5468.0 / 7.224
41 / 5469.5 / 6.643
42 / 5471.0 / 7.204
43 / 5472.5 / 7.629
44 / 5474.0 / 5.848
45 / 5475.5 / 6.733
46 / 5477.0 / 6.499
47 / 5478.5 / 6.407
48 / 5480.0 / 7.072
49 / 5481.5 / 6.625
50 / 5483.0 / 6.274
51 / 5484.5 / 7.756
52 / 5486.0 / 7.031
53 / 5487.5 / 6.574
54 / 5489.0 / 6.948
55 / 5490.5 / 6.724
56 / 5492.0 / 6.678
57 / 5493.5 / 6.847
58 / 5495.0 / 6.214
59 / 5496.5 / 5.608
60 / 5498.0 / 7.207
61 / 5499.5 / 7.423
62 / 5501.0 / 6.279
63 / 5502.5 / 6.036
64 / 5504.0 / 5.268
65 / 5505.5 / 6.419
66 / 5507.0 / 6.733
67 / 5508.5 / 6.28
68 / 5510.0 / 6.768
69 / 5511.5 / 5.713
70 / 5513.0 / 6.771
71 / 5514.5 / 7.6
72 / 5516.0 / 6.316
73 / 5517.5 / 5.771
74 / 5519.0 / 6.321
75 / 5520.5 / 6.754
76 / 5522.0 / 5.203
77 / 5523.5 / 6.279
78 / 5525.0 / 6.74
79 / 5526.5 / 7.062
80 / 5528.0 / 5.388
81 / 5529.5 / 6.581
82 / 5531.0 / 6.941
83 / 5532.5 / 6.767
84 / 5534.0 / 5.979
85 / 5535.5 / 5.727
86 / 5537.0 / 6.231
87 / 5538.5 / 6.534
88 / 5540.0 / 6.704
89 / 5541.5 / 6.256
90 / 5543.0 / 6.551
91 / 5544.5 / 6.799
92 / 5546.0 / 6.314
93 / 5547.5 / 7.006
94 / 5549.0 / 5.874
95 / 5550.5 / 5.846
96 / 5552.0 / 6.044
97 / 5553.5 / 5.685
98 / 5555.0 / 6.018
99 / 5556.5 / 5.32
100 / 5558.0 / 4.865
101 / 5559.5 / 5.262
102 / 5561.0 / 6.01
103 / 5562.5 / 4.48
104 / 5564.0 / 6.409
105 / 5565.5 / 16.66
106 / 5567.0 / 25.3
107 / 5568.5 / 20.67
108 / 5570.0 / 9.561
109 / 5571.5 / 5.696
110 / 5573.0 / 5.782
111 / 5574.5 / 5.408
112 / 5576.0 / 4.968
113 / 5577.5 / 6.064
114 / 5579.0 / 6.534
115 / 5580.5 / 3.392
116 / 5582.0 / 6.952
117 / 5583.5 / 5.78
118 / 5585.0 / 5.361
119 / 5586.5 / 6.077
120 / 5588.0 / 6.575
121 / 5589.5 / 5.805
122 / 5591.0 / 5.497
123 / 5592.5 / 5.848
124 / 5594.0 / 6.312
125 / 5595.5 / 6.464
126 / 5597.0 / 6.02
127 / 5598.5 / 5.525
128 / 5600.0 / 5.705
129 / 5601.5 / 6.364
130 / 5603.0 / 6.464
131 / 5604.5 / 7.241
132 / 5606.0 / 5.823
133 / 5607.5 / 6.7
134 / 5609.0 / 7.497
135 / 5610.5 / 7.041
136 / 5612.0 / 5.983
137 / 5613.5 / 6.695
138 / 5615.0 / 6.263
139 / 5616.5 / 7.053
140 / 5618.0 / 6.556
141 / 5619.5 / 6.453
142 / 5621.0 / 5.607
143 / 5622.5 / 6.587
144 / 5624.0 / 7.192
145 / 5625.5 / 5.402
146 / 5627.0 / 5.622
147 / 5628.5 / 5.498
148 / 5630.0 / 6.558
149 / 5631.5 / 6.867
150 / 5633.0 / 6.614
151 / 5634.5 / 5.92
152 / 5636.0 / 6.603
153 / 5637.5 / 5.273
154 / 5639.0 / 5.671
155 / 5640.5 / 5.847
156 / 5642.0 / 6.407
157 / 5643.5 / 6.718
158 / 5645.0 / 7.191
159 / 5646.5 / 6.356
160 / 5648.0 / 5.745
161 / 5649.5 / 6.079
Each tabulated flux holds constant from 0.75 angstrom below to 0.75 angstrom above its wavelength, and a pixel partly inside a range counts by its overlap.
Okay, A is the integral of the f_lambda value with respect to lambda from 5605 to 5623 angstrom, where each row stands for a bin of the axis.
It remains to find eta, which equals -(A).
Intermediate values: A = 118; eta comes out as -118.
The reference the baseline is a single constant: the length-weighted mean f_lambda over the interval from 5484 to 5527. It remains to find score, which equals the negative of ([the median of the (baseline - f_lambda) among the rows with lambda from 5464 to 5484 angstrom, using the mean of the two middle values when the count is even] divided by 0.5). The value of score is 0.2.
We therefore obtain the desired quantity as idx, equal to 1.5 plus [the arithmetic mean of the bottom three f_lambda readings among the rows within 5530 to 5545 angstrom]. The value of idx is 7.5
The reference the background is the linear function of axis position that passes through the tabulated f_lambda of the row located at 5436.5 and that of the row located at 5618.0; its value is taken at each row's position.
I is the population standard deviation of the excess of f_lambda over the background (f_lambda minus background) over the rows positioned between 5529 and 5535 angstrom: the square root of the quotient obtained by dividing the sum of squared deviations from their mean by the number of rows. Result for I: 0.36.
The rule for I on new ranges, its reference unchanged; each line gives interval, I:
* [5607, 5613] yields 0.55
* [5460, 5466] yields 0.29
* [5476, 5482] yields 0.25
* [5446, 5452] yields 0.63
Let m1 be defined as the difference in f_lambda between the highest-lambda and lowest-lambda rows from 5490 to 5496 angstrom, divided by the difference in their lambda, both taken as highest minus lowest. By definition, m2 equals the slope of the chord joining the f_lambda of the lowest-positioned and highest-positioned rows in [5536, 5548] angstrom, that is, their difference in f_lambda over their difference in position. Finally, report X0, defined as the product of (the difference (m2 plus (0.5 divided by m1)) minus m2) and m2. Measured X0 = -0.3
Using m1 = -0.11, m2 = 0.07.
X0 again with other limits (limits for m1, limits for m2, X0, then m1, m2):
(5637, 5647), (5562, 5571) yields 2.8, 0.12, 0.68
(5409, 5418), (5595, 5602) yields -0.4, 0.02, -0.02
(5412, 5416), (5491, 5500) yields -1.1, -0.04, 0.10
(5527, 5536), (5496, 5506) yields 1.0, 0.05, 0.09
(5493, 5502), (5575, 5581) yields 2.3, -0.08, -0.35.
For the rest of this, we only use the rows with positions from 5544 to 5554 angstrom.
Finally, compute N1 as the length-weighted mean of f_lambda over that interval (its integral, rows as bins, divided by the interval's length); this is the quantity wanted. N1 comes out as 6.2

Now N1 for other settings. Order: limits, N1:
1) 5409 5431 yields 7.1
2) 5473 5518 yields 6.6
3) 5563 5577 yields 11.0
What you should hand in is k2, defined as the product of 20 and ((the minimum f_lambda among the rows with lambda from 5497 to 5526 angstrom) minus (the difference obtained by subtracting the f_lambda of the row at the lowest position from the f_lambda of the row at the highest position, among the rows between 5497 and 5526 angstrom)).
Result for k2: 113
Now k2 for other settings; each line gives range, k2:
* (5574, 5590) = 60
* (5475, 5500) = 98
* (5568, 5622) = 369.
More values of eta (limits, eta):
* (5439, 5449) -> -68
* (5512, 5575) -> -458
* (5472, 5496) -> -161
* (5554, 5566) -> -80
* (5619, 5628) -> -55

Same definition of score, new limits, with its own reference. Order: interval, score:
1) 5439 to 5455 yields 0.7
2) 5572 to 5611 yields -1.0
